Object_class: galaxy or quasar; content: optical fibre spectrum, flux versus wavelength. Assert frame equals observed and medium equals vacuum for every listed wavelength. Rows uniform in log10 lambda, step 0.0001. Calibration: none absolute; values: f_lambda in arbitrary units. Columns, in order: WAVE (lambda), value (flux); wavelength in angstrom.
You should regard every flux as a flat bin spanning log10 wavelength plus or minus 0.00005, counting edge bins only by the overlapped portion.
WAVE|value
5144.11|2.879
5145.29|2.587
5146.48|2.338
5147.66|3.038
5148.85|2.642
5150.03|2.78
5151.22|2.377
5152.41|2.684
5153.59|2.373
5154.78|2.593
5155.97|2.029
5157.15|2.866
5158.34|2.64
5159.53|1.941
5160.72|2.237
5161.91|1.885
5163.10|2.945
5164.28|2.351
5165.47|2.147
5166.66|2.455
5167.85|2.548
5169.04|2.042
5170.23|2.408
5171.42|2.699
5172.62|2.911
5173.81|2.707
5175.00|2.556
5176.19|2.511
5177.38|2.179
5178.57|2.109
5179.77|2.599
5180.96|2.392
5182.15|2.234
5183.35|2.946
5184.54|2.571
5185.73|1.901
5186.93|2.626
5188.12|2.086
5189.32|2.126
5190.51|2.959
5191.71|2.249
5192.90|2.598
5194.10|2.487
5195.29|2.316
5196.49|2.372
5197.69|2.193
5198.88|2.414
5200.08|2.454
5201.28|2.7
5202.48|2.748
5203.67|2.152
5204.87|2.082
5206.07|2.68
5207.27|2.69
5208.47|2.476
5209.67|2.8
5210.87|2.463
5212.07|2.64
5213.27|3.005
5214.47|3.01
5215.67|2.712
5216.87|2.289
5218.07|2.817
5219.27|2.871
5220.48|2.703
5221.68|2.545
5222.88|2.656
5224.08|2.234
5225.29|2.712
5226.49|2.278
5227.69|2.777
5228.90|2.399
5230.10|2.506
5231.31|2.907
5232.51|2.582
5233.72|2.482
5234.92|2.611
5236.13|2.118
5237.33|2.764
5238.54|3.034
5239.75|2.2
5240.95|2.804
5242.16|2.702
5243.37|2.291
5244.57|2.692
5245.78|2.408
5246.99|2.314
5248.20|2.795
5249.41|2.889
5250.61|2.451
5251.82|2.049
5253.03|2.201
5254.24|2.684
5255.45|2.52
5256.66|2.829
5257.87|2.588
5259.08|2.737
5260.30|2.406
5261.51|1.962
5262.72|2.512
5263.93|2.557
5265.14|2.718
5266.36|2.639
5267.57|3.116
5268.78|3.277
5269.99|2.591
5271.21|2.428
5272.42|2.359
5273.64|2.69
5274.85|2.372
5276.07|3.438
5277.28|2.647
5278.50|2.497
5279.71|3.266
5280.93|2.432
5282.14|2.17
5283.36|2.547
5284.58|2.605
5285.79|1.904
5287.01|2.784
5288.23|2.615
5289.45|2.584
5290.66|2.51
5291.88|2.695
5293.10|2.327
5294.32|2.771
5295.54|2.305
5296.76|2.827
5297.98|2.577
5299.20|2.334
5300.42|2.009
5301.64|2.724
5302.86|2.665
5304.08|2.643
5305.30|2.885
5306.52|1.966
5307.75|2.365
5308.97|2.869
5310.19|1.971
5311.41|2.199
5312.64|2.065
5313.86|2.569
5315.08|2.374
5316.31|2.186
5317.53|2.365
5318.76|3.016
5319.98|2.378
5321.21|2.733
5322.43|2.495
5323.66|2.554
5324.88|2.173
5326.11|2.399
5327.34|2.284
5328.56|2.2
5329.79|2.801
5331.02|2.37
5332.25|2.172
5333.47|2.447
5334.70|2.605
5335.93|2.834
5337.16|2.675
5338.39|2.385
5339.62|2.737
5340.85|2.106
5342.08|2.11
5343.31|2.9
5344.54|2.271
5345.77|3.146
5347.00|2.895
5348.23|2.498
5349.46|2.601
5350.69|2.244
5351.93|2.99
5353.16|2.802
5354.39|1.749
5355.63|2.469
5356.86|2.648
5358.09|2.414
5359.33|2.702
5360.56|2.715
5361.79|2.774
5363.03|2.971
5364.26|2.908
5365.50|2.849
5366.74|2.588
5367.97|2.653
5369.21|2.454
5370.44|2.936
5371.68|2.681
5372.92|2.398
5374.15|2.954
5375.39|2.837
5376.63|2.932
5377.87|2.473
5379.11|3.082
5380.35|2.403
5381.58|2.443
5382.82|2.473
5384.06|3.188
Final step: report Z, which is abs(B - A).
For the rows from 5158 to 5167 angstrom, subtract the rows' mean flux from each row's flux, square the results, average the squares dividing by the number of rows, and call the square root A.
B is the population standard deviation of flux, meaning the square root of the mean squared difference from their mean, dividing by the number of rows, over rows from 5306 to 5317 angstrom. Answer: 0.05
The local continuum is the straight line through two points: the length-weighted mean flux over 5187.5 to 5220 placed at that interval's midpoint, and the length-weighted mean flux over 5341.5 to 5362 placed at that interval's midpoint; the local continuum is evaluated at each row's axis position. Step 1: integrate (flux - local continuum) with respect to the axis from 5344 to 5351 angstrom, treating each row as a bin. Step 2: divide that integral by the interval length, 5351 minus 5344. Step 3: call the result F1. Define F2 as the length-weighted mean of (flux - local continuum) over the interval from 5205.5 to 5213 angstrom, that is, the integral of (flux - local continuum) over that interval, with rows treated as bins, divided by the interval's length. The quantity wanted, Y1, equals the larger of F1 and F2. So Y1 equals 0.11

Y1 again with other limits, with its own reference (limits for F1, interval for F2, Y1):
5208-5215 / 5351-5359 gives 0.20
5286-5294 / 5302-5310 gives 0.00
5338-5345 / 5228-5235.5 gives 0.05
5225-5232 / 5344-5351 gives 0.05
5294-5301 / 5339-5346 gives -0.07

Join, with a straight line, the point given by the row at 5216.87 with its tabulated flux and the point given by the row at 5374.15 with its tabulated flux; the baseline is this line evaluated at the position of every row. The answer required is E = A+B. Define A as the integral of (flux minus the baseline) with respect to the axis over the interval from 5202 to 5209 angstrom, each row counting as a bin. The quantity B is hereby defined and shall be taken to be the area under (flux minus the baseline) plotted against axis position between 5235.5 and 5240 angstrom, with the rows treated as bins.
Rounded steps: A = 1.58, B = 0.8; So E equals 2.4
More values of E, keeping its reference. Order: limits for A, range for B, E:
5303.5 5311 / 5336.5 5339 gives -2.4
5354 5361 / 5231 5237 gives -1.9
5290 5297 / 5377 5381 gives -1.6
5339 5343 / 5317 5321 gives -2.3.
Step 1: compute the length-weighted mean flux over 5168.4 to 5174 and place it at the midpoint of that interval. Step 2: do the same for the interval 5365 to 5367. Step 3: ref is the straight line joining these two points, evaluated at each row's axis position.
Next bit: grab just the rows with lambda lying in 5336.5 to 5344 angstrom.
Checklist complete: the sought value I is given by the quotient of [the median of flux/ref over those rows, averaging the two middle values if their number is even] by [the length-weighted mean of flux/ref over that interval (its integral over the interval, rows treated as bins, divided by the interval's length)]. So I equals 1.02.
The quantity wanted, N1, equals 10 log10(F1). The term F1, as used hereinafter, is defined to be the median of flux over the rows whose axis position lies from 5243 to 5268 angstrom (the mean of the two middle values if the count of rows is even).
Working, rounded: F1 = 2.6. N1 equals 4.08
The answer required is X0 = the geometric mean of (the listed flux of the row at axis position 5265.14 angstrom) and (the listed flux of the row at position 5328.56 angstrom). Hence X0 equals 2.45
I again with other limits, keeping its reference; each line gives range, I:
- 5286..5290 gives 1.01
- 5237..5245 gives 1.02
